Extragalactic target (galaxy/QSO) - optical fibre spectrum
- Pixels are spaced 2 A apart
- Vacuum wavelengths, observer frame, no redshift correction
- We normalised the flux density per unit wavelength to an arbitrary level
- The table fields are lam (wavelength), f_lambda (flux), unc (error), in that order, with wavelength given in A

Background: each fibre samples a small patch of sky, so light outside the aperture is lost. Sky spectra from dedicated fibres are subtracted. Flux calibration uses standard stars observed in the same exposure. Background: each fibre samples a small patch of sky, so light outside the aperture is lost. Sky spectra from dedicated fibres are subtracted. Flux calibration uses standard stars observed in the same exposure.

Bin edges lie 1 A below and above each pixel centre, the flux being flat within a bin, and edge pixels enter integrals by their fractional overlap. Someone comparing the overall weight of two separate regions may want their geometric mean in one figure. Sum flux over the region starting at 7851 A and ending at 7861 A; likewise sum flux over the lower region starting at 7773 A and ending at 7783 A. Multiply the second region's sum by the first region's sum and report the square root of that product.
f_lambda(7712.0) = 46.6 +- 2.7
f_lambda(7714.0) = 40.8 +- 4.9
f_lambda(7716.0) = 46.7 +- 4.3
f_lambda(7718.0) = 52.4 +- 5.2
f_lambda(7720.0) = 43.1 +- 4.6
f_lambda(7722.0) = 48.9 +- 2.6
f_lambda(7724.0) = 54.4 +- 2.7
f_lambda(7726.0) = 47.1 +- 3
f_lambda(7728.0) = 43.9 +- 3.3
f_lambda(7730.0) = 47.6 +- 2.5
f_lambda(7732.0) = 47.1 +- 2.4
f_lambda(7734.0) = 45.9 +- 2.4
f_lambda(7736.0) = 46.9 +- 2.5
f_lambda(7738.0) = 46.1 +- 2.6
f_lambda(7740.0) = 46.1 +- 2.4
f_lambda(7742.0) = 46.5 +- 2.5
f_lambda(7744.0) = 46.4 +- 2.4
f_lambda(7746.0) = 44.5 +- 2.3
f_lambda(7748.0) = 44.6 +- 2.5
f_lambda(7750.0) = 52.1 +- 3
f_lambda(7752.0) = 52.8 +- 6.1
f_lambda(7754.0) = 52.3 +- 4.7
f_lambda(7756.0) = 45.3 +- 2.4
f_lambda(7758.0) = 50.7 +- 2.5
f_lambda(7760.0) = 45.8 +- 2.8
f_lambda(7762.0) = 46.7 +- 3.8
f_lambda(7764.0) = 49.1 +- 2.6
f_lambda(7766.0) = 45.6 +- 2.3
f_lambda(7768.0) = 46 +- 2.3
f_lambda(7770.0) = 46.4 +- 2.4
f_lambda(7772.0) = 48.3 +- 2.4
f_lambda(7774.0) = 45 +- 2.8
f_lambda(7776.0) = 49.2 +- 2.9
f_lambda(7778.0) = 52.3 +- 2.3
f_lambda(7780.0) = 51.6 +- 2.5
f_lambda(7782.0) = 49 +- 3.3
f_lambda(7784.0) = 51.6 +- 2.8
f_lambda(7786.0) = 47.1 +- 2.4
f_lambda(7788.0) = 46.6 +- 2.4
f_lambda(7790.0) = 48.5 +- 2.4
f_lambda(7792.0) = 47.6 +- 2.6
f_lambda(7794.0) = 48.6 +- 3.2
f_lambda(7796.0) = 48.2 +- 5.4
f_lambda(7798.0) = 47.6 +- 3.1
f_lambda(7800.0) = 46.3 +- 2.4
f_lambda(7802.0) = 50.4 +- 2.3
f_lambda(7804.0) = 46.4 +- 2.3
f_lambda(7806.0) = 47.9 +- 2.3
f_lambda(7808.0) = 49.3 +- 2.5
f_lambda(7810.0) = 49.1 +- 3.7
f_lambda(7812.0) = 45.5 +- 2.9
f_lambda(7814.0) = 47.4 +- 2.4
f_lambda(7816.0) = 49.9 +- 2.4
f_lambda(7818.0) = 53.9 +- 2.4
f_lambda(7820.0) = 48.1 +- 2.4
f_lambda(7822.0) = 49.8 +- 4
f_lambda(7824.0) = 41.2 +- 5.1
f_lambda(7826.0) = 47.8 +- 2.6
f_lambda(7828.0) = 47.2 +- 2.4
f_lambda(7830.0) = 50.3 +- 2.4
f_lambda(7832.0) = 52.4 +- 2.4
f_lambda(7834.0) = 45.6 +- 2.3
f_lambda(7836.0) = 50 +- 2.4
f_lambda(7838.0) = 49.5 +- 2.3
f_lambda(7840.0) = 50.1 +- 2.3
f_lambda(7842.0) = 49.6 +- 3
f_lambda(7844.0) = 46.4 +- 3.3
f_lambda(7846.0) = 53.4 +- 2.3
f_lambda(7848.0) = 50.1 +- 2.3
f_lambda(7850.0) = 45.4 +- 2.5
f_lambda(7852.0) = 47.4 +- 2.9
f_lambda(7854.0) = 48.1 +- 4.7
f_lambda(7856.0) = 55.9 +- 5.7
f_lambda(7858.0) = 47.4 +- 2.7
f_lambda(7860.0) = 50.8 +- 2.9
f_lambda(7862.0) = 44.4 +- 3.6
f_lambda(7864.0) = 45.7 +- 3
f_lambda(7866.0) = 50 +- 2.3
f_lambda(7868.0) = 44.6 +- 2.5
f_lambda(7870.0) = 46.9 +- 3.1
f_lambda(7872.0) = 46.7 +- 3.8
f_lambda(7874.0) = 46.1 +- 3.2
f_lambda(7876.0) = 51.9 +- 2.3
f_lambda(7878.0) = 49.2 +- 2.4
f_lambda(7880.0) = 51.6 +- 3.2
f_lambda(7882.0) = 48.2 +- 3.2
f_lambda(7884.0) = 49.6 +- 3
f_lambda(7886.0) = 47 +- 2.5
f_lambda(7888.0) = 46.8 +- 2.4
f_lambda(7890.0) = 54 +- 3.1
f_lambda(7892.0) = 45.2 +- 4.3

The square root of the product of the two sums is 248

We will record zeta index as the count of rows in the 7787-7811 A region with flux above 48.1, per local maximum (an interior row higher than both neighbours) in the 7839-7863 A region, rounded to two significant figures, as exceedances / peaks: 2.0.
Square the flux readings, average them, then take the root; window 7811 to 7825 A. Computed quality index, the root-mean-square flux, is 48.1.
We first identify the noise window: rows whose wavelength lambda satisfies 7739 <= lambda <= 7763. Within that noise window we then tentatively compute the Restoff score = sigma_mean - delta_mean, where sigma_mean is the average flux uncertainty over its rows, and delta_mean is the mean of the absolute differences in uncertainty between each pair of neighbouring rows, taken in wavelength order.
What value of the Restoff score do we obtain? 2.28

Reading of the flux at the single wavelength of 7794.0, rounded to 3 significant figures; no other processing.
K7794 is 48.6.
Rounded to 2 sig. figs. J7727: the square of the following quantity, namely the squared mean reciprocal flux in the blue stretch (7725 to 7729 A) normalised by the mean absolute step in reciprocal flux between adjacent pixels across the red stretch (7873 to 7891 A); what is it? 0.14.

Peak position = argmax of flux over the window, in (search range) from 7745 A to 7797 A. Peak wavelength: 7752.0 A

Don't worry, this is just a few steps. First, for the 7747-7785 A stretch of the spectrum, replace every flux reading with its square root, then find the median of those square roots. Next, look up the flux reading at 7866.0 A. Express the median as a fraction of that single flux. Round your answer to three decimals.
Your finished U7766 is 0.140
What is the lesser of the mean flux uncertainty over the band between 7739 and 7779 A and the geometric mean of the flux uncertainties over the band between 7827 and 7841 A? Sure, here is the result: 2.4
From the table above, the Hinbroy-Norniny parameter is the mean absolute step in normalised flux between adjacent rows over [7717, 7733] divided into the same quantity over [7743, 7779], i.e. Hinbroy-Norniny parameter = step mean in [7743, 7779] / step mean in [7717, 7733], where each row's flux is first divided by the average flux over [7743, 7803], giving 0.56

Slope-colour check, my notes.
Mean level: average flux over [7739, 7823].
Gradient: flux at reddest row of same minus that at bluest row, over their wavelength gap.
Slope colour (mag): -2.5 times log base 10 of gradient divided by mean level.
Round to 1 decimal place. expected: 7.6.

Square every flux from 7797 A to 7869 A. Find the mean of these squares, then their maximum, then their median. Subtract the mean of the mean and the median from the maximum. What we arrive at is 789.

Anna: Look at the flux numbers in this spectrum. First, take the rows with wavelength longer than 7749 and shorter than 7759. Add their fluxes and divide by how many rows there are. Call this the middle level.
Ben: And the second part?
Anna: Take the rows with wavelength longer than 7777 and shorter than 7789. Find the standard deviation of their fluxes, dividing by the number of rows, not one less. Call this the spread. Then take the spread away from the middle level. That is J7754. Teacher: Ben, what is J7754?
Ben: 48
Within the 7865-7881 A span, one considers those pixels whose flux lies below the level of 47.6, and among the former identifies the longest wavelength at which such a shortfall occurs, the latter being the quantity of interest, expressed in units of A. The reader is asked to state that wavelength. 7874.0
